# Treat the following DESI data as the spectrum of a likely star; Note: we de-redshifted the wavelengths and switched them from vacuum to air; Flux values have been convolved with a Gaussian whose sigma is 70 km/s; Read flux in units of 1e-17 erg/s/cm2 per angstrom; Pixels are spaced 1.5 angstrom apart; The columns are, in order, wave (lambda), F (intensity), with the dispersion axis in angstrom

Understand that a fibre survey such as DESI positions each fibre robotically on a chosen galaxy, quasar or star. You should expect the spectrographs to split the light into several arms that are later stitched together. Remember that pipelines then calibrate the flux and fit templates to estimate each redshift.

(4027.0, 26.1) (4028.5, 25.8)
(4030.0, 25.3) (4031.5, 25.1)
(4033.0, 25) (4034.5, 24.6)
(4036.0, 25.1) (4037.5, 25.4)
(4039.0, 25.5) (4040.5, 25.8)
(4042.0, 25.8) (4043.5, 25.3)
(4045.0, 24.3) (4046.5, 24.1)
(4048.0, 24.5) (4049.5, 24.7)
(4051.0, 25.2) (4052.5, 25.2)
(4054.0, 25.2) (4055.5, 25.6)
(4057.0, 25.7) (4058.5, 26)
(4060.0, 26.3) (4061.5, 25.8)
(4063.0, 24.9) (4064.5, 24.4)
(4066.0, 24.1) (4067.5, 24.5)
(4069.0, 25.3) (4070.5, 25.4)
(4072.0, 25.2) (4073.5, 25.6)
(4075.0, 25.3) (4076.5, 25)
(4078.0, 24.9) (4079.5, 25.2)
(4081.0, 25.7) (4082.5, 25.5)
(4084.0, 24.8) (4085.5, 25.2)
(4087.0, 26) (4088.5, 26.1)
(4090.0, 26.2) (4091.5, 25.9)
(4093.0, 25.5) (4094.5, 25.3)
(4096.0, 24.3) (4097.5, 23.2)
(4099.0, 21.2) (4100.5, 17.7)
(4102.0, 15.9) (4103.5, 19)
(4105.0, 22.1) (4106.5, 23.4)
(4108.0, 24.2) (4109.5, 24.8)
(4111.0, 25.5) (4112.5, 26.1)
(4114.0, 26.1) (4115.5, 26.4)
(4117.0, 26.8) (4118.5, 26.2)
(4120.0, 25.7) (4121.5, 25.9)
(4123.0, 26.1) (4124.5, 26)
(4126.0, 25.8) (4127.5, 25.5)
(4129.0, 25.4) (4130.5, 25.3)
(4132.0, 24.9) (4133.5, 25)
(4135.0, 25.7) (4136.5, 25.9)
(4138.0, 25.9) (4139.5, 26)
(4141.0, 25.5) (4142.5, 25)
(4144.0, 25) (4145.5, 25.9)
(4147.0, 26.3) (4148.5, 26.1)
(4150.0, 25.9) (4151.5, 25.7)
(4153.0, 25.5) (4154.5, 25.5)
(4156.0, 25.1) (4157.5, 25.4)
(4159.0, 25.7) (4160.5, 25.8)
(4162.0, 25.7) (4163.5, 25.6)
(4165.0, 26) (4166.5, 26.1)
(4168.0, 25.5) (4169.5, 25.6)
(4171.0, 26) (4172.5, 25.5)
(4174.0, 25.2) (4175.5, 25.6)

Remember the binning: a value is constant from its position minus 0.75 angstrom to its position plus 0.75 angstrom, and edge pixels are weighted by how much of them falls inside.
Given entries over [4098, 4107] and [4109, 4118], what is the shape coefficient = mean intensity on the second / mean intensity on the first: 1.31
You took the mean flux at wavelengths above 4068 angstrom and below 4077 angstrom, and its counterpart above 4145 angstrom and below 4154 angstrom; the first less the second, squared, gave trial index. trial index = 0.36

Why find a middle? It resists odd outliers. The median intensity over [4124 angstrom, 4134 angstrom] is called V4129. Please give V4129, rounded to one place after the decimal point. 25.4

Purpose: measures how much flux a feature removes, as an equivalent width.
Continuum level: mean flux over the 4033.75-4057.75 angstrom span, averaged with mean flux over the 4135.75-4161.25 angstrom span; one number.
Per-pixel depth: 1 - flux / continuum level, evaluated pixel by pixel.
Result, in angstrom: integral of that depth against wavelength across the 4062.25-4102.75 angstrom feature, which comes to 1.6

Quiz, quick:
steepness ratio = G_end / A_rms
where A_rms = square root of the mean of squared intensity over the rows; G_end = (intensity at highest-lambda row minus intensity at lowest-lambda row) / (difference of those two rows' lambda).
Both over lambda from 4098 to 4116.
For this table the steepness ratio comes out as 0.014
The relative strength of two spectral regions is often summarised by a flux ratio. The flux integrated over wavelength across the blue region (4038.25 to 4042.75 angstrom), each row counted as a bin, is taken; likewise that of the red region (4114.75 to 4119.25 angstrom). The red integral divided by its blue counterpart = 1.03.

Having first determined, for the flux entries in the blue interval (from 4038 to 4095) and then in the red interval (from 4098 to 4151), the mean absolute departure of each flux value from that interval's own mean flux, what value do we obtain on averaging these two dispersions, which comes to 1.1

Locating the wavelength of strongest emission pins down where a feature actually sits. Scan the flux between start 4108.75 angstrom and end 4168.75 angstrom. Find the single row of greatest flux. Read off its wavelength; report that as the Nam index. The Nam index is 4117.0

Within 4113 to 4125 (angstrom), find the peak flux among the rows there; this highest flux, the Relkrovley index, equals 26.8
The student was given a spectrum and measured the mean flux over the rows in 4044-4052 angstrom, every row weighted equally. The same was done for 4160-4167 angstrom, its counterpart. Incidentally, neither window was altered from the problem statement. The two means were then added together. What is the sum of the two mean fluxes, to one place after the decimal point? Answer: 50.4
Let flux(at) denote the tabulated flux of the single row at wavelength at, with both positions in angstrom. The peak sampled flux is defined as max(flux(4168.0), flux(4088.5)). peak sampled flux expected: 26.1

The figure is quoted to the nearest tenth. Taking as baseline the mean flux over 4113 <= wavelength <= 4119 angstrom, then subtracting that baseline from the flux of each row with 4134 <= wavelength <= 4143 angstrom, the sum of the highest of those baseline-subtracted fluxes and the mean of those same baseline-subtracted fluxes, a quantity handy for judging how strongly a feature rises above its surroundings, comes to -1.1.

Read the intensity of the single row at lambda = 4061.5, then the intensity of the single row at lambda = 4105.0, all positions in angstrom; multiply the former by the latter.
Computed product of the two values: 570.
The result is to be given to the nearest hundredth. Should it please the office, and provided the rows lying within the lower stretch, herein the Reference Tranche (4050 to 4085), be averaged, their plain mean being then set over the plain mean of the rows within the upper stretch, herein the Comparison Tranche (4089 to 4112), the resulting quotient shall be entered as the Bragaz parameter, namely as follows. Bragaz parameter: 1.10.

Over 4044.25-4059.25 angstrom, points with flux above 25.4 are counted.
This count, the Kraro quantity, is 3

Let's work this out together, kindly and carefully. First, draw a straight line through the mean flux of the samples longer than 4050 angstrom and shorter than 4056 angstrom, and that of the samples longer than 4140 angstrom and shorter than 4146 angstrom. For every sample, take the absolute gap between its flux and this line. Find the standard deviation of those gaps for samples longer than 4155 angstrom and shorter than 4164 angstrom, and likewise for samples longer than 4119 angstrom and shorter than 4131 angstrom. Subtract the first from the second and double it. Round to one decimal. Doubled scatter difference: 0.3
